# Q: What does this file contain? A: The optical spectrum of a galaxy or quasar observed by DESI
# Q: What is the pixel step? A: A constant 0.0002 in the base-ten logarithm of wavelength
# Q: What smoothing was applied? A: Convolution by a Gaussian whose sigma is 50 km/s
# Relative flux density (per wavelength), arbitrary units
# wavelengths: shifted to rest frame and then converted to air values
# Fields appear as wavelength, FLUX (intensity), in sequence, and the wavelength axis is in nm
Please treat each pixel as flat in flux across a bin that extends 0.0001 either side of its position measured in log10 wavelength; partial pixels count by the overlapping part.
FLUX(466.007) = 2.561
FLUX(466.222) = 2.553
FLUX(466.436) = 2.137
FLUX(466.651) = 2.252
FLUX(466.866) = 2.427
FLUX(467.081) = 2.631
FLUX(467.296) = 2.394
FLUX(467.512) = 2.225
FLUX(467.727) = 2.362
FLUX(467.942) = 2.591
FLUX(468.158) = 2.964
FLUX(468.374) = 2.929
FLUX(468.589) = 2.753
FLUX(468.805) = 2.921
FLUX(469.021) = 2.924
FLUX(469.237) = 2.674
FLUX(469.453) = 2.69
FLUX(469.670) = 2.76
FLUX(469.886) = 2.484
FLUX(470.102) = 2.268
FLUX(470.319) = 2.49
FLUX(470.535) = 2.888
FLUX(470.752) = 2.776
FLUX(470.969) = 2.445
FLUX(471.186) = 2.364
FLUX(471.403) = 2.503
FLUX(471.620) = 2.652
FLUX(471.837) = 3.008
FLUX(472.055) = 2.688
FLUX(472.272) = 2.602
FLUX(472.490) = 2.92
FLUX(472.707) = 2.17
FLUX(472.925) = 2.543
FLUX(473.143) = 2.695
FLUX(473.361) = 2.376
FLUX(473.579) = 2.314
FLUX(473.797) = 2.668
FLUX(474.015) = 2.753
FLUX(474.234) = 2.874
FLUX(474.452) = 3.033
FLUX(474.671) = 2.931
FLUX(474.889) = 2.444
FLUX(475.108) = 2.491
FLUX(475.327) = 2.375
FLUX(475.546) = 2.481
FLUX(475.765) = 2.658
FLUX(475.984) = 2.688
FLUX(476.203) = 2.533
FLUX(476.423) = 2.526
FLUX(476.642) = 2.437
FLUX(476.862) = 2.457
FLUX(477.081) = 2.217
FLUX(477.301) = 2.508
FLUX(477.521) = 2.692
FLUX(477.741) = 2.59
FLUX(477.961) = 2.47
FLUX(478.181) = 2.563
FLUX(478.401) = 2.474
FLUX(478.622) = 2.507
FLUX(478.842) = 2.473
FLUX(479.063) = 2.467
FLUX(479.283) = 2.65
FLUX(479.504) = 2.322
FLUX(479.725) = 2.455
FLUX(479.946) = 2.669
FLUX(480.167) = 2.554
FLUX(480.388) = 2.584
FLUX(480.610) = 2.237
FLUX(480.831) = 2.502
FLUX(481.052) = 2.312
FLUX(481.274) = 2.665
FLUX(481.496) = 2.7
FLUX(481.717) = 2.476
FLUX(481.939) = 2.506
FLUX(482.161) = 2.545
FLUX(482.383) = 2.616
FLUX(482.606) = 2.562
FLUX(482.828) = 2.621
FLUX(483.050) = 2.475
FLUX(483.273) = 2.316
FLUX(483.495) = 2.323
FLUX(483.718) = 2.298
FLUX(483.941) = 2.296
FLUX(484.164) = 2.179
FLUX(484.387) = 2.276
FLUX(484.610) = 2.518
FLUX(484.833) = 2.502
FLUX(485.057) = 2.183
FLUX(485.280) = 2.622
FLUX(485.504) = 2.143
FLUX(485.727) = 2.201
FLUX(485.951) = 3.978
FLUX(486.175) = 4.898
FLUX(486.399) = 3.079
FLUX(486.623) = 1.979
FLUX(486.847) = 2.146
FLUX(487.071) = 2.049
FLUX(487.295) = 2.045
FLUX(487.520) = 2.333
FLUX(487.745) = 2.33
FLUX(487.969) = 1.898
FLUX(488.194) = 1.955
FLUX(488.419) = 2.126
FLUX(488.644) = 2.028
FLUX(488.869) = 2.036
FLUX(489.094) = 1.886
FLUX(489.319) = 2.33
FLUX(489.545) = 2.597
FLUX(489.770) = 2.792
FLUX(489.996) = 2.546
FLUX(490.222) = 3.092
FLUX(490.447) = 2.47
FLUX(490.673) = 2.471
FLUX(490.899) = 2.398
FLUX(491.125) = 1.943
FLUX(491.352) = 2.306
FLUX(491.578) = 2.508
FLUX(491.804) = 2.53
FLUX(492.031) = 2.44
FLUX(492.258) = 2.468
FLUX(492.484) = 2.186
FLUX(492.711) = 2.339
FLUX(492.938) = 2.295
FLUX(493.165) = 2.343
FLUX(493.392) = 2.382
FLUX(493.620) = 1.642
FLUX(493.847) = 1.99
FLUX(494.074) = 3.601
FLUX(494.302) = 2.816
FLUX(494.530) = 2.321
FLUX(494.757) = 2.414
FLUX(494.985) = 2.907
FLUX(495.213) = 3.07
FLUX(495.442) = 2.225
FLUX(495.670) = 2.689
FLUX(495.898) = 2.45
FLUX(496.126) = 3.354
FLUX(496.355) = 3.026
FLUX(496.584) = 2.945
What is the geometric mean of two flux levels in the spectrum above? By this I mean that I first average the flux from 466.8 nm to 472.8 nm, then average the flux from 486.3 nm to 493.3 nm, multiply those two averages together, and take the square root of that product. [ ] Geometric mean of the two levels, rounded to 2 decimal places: 2.47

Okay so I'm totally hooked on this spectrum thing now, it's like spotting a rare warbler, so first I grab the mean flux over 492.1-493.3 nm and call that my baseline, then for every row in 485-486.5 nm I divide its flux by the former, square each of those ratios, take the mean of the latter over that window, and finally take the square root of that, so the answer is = 1.36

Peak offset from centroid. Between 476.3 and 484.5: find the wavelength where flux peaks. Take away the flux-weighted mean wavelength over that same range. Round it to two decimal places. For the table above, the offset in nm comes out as 1.14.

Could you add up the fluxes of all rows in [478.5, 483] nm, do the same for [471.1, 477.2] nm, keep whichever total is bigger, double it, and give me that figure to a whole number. 145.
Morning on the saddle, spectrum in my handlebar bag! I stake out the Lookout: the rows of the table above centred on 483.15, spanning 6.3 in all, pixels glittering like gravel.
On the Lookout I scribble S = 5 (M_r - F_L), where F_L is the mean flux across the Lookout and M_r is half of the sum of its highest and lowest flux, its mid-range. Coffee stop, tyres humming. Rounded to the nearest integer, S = 5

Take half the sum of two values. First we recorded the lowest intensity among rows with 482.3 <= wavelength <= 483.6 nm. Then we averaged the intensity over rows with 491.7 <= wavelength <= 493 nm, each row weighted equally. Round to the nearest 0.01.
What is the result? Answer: 2.35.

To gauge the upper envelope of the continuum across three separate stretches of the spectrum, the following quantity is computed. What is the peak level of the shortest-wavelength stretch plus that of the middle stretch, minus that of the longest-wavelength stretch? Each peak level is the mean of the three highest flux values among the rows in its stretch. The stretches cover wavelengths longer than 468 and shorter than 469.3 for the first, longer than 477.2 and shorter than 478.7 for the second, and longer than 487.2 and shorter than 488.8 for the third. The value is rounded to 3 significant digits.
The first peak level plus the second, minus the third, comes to 3.29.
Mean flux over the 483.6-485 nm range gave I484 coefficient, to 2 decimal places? 2.34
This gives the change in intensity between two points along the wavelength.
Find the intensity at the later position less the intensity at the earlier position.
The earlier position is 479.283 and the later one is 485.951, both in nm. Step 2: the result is 1.3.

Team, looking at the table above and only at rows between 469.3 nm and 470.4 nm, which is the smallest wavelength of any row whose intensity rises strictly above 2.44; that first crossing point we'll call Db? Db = 469.453 nm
